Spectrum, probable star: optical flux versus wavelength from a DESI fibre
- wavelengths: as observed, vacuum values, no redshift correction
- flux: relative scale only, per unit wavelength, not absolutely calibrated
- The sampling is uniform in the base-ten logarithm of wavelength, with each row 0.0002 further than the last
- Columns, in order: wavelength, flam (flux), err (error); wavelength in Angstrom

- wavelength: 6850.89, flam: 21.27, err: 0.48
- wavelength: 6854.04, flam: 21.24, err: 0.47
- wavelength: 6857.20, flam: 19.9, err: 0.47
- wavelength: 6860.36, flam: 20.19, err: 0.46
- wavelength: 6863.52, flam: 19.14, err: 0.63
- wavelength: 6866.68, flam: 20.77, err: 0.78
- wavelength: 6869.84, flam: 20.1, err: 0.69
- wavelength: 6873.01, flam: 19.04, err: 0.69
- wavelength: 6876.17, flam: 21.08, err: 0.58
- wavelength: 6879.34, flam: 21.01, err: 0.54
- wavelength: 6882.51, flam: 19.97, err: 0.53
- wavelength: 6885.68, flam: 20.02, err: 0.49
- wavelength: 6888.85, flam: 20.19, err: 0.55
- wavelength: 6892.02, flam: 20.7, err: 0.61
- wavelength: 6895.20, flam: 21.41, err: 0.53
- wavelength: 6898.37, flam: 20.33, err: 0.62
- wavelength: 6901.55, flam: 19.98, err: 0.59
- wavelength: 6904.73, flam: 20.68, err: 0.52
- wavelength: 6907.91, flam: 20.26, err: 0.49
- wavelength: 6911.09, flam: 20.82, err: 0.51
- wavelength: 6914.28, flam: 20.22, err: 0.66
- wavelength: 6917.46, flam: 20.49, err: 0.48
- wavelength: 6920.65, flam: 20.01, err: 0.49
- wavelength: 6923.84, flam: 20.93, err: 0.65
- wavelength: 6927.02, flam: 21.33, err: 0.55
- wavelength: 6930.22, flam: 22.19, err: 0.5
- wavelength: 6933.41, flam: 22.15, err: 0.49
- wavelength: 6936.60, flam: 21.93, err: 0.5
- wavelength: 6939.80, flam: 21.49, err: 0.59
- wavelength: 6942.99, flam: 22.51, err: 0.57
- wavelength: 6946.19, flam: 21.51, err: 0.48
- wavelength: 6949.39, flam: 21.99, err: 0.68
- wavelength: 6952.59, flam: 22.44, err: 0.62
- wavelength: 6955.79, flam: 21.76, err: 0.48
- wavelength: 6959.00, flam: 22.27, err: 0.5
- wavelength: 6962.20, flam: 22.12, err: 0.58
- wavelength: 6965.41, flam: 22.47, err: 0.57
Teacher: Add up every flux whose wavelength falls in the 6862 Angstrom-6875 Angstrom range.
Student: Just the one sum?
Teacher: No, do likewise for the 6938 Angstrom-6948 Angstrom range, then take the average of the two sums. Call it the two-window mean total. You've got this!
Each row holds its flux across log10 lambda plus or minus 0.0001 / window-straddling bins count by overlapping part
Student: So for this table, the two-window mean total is 72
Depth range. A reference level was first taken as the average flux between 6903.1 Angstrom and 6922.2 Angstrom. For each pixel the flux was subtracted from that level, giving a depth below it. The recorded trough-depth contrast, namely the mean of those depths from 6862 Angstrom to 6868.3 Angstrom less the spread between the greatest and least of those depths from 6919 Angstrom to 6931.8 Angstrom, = -1.7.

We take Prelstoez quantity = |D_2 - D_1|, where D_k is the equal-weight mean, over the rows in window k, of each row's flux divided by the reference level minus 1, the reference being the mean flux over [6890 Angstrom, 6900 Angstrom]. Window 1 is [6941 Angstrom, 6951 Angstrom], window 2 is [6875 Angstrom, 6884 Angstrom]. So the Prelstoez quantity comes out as 0.063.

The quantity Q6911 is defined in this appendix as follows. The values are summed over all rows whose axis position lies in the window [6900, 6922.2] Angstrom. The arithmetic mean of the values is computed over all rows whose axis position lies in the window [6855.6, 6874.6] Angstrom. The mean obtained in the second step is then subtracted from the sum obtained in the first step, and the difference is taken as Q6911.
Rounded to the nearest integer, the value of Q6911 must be 123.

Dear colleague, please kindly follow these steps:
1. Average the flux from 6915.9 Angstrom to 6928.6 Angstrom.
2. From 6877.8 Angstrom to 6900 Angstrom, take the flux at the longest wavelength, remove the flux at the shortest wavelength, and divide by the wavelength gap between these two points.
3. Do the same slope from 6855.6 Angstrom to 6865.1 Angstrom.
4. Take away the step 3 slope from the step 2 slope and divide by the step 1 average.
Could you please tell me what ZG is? 0.004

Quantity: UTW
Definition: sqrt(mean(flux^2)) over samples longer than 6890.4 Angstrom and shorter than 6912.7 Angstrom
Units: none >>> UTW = 20.6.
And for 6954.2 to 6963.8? 22.1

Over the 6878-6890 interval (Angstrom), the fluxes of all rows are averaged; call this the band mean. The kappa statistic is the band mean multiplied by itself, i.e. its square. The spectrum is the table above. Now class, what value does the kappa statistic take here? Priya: 412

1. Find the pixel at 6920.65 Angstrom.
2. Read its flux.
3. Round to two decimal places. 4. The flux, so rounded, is 20.01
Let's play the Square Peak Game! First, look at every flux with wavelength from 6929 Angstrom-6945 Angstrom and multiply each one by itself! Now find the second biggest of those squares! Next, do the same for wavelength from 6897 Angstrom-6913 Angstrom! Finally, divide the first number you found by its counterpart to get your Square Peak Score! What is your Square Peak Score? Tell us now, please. 1.15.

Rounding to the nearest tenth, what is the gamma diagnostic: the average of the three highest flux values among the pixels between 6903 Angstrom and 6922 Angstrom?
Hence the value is 20.7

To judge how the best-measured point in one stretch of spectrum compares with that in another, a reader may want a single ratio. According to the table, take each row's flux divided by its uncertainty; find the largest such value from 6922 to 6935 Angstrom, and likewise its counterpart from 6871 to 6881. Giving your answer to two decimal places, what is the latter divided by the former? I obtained 0.86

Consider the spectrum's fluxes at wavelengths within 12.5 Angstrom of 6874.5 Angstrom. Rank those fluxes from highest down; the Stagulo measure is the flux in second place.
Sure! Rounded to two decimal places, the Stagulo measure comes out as 21.01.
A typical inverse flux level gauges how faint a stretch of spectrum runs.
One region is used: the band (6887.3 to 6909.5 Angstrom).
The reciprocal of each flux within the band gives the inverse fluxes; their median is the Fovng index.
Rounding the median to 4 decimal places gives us 0.0492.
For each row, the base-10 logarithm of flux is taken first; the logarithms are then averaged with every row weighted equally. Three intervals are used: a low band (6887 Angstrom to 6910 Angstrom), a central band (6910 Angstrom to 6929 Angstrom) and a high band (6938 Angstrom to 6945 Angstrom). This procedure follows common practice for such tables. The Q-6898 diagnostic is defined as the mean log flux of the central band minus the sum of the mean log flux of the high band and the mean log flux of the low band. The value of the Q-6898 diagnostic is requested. -1.34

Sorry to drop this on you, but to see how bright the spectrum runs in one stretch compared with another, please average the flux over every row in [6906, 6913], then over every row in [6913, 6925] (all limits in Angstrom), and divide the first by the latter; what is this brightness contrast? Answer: 1.01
